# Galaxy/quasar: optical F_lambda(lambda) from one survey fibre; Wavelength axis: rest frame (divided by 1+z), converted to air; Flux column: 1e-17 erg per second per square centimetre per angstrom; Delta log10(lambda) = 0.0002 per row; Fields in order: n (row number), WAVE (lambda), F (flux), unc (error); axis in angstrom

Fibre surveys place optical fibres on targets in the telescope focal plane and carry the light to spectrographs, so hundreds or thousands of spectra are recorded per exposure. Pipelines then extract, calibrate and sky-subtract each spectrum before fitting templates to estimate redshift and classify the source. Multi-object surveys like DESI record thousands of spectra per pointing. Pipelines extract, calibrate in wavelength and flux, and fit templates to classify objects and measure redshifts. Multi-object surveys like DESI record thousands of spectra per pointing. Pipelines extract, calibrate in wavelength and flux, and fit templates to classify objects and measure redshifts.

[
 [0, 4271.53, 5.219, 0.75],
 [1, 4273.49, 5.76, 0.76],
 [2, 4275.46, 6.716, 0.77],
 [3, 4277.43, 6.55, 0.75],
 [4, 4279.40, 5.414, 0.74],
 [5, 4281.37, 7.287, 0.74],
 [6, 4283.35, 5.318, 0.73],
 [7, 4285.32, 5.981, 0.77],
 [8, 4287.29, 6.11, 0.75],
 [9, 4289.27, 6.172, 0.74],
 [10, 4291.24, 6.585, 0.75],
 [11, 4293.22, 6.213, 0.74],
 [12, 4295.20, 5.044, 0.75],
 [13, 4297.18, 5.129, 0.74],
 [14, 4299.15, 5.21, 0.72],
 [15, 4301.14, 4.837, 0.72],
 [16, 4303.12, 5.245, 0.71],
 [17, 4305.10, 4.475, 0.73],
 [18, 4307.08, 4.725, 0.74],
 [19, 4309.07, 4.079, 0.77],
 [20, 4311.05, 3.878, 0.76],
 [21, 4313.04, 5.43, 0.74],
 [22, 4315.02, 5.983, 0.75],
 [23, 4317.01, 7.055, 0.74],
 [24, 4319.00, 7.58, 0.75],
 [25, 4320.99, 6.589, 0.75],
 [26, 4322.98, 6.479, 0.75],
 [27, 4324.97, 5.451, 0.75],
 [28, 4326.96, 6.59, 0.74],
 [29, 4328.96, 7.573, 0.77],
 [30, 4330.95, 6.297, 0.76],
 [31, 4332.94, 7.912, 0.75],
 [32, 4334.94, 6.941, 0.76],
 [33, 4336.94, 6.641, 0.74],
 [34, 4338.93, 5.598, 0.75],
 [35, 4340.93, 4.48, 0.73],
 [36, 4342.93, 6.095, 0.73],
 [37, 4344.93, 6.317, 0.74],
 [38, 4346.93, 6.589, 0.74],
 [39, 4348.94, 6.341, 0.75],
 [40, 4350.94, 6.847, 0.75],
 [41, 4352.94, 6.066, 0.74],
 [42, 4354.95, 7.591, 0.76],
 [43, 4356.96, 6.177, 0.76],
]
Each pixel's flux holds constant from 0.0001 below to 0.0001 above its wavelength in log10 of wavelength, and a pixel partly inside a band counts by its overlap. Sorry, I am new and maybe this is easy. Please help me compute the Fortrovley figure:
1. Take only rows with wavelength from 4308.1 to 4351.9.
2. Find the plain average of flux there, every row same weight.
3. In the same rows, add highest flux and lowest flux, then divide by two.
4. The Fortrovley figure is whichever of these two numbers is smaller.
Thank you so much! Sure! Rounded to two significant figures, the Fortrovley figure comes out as 5.9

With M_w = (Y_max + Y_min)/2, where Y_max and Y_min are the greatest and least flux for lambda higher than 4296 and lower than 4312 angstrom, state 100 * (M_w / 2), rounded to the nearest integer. 228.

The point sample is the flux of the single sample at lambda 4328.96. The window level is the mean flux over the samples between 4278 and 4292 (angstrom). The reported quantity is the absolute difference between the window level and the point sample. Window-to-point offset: 1.4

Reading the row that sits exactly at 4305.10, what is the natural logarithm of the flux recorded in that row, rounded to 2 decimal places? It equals 1.50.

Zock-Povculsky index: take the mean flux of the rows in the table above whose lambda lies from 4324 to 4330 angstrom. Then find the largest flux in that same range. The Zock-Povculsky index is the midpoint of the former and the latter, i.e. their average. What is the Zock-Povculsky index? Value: 7.06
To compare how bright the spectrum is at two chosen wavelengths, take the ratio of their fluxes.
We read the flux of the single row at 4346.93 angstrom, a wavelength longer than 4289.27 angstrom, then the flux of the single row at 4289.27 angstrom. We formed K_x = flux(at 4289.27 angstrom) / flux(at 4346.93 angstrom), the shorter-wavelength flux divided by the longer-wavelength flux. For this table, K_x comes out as 0.94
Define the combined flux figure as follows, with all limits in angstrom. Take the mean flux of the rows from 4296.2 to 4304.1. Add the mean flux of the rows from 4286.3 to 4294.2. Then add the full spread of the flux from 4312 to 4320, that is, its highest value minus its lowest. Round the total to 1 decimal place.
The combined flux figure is 13.5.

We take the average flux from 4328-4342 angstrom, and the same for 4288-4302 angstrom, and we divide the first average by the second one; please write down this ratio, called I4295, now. 1.16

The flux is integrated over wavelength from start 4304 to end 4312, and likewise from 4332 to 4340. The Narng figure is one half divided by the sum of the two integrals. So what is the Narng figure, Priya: 0.0057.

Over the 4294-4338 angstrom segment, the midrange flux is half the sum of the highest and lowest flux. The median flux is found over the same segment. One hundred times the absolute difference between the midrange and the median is 17.8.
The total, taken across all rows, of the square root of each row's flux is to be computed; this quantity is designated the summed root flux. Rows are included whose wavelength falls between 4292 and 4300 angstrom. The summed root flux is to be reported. 9.3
